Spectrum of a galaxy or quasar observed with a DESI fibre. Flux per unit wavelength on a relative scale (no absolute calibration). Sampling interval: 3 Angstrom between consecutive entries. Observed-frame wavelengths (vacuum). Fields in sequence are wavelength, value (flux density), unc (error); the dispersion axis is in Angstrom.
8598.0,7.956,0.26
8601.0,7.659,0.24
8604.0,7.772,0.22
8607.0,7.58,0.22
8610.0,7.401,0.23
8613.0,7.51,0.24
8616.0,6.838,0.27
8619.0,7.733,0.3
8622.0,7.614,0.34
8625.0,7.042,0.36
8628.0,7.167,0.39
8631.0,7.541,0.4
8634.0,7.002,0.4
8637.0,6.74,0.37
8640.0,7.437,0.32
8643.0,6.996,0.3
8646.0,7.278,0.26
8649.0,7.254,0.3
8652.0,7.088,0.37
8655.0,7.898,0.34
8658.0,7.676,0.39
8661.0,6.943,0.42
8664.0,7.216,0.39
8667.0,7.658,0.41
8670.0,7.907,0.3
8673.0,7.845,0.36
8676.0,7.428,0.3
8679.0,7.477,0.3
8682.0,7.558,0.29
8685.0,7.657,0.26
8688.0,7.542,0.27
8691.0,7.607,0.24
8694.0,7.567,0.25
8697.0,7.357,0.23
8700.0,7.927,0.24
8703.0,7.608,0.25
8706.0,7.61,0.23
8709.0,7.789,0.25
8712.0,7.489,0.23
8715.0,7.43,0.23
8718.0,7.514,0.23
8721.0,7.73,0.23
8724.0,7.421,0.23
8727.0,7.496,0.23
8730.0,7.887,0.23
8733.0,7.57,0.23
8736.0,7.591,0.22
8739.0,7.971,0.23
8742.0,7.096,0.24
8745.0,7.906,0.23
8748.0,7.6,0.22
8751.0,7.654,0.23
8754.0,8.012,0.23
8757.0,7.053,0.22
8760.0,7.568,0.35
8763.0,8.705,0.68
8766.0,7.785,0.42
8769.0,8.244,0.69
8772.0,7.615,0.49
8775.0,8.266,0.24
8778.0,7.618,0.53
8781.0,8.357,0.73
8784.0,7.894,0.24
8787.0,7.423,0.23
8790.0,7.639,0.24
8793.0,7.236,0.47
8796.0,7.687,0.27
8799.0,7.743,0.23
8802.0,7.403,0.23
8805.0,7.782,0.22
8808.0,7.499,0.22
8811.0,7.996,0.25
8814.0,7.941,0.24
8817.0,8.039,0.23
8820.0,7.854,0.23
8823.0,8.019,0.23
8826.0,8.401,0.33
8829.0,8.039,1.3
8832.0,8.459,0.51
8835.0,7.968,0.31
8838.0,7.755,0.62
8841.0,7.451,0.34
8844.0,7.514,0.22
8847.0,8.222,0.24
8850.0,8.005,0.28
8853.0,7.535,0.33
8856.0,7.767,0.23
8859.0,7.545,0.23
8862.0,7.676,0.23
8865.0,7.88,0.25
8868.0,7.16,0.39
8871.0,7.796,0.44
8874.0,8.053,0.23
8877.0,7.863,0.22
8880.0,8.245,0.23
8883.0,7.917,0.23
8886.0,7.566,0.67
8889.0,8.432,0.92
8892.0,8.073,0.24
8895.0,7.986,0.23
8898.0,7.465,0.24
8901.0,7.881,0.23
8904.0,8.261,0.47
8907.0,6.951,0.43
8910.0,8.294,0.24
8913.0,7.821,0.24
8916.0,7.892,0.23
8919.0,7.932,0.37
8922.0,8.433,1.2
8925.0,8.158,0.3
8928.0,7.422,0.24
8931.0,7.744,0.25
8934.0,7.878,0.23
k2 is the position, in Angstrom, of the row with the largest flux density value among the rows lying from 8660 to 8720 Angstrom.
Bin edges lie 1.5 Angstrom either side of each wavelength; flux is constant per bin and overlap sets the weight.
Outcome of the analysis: 8700.0 Angstrom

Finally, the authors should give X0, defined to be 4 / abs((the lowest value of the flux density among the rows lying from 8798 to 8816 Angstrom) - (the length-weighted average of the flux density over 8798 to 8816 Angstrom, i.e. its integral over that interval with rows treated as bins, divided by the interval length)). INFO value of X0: 12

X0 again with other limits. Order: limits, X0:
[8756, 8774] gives 5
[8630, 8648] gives 10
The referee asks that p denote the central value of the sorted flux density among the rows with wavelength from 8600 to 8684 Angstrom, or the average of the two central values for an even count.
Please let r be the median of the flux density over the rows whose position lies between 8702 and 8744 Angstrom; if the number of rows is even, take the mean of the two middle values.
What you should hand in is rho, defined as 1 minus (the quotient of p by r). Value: 0.016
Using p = 7.46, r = 7.58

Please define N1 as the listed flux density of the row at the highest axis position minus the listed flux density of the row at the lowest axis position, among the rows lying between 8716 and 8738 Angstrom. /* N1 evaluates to 0.08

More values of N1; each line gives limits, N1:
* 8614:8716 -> 0.59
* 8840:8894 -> 0.62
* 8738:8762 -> -0.40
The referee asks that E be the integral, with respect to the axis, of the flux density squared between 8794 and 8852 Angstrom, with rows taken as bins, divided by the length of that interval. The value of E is 62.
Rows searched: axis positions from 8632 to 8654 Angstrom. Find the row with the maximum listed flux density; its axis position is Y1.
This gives 8640.0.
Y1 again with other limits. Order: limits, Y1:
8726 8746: 8739.0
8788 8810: 8805.0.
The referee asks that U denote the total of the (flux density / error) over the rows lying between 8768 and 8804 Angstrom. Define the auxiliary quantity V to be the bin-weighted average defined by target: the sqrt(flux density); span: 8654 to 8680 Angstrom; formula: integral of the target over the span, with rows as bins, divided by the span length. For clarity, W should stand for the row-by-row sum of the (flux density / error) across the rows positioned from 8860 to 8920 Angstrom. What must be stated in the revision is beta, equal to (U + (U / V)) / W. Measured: 0.7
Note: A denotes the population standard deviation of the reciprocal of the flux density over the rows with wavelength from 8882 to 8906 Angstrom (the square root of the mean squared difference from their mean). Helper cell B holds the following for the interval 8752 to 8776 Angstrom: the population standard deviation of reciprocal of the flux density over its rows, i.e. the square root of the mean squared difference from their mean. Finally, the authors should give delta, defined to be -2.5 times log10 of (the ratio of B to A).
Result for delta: -0.5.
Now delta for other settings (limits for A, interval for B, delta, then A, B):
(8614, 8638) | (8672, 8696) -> 1.3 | 0.0067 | 0.0020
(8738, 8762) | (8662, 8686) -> 0.6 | 0.0061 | 0.0037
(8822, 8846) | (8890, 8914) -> -0.3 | 0.0055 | 0.0072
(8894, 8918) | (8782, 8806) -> 0.7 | 0.0071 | 0.0037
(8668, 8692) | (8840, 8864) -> -0.5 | 0.0027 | 0.0042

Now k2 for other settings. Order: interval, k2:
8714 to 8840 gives 8763.0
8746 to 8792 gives 8763.0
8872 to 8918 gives 8889.0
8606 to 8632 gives 8619.0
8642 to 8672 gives 8670.0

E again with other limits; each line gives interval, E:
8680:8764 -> 58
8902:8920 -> 62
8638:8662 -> 54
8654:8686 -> 57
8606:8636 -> 54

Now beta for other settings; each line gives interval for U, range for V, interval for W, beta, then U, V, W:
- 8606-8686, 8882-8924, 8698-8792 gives 1.0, 632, 2.81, 896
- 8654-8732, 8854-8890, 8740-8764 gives 4.3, 730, 2.79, 233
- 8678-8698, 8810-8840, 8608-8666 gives 0.6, 202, 2.83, 425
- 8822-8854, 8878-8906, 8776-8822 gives 0.8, 263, 2.82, 436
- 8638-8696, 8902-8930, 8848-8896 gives 1.4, 458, 2.81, 449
